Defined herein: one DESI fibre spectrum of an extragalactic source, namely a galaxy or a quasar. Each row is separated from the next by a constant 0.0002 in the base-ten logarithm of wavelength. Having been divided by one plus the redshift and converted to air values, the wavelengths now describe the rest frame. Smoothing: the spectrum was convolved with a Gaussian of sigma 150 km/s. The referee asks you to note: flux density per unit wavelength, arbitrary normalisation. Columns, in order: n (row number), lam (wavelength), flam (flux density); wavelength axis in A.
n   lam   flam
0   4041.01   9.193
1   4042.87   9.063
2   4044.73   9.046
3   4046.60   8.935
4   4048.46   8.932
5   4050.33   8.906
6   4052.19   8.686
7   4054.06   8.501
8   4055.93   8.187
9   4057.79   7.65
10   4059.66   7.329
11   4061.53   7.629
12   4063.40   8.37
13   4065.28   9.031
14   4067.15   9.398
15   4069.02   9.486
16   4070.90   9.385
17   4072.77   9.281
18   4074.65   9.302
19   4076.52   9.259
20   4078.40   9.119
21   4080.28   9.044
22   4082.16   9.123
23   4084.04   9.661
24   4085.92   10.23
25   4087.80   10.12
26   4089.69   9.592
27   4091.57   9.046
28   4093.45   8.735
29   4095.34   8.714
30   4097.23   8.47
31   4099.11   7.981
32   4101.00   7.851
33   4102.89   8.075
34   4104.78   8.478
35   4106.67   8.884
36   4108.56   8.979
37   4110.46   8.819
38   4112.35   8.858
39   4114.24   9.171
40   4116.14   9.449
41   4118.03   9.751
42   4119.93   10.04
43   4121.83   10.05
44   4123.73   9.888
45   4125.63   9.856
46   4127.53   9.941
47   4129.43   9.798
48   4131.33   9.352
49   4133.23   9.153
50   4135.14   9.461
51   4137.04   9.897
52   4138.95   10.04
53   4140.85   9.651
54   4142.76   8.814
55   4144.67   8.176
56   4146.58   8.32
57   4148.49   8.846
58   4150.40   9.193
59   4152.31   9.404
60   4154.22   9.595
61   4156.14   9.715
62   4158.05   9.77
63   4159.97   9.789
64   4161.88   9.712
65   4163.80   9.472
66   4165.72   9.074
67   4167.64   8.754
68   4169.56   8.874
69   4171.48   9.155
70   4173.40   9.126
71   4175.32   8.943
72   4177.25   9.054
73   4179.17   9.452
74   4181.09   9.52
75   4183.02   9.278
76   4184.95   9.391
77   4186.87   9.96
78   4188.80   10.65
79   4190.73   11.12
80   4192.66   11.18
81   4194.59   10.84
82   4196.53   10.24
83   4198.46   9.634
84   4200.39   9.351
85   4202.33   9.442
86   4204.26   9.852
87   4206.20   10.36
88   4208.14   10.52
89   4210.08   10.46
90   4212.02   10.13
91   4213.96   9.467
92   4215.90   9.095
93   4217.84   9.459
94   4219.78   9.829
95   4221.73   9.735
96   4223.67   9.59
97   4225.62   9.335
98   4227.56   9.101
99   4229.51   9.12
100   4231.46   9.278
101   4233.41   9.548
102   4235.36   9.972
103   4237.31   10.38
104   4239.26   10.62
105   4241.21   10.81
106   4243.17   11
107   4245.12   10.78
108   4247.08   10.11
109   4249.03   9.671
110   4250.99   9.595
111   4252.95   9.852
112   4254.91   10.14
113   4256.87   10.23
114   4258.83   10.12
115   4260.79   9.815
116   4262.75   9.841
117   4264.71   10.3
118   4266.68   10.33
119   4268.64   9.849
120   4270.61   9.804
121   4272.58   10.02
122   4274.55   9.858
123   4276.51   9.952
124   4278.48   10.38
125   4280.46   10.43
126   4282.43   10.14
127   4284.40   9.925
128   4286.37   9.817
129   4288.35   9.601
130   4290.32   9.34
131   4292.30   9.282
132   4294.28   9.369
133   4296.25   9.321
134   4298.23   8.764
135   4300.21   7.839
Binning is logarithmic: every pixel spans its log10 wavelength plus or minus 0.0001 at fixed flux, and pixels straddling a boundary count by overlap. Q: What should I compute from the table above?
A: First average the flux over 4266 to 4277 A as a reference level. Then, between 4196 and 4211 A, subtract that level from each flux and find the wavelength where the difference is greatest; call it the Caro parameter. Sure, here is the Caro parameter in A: 4208.14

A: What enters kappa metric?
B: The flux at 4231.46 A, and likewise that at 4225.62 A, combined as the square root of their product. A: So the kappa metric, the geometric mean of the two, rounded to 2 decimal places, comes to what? 9.31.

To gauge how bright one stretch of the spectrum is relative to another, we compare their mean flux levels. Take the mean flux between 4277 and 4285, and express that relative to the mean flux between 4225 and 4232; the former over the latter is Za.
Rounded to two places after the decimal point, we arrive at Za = 1.11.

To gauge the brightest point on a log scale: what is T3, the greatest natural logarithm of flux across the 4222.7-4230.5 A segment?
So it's 2.26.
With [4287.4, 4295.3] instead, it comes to 2.26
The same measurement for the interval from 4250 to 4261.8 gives 2.33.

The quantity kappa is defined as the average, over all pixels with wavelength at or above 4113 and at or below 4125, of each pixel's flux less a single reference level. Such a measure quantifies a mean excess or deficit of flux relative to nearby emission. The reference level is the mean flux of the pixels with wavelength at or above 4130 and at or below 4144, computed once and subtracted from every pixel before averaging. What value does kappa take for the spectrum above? 0.24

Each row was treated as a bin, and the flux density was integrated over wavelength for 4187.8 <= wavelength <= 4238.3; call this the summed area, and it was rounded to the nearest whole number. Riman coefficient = 500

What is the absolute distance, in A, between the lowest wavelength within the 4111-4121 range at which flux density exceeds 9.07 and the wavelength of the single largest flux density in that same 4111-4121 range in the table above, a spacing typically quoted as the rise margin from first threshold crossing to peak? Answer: 5.7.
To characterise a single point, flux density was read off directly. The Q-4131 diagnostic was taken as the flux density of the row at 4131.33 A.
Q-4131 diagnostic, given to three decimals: 9.352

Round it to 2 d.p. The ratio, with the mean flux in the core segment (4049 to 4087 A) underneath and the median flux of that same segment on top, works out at 1.02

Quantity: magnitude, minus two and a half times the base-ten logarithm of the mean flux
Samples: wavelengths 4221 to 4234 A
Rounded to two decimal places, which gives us -2.43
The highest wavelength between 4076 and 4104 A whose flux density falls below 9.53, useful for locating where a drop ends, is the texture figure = 4102.89 A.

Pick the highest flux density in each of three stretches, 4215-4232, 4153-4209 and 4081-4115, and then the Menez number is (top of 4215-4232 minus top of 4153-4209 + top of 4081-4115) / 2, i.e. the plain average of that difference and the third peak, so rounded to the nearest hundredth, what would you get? 4.44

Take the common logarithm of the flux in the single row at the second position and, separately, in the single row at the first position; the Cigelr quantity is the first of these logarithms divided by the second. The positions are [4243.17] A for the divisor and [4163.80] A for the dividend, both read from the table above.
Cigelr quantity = 0.938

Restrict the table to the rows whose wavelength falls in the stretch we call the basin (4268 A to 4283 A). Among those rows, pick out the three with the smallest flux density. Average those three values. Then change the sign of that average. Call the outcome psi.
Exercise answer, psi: -9.8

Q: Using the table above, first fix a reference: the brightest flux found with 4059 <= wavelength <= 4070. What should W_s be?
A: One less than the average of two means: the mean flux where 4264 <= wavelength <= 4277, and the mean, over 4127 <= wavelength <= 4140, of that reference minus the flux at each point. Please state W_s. 3.92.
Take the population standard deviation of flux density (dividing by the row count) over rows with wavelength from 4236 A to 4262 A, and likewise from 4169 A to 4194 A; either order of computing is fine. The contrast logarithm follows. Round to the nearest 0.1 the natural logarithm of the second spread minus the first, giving -1.1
